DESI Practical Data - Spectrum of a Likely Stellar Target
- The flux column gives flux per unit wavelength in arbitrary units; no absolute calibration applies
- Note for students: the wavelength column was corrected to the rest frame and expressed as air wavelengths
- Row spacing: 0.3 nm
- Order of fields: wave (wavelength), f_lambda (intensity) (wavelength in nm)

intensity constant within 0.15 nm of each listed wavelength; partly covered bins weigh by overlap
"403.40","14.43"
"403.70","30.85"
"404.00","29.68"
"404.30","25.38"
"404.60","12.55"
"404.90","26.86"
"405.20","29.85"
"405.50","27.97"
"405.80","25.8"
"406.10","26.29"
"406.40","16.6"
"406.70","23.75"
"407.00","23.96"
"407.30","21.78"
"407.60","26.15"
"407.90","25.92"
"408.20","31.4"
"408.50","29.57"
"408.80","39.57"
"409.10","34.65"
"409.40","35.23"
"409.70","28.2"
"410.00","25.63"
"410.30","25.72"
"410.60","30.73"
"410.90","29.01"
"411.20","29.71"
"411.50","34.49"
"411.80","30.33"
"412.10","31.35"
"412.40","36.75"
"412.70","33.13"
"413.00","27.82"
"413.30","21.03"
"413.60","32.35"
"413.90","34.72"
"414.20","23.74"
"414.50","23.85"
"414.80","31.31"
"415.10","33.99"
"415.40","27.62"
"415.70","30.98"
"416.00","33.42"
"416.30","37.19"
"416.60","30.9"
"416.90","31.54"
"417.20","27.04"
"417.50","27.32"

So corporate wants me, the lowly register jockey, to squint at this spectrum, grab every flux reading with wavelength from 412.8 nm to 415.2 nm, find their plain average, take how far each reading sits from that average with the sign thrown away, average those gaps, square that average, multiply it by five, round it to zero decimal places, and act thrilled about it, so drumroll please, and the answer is 101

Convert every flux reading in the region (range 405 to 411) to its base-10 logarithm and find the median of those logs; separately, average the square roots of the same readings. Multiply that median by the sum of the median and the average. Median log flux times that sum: 9.6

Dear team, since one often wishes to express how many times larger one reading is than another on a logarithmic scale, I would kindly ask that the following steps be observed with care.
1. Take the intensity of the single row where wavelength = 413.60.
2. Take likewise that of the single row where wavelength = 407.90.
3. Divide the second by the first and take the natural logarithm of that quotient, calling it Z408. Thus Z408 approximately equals -0.22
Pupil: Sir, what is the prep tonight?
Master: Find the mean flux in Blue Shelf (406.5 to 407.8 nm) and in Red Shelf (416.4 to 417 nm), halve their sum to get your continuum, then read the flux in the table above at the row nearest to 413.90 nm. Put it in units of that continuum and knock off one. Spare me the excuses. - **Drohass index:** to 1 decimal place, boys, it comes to 0.3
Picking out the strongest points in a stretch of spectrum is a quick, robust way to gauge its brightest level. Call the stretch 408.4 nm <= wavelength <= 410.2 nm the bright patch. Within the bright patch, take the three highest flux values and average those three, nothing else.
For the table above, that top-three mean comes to 36.5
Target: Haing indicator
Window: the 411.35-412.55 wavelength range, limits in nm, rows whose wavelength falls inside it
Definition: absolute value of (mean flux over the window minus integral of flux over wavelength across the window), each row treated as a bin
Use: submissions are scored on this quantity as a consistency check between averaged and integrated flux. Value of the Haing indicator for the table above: 6.6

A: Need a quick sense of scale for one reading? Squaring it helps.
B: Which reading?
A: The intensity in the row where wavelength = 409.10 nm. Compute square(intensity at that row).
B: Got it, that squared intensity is 1201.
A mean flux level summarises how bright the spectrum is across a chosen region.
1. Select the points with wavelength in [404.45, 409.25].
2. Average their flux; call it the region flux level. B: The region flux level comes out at 26.4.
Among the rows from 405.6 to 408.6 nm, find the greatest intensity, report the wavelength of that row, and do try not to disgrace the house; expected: 408.20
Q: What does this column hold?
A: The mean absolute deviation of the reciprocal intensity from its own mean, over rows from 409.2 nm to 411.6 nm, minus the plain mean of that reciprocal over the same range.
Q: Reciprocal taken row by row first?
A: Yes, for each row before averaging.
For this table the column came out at -0.0309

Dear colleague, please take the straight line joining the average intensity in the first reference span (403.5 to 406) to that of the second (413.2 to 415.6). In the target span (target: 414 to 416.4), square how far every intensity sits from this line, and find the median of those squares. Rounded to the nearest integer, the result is 21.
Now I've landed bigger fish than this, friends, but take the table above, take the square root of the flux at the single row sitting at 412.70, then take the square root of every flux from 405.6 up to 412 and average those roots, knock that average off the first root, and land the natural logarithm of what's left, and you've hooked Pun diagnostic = -0.8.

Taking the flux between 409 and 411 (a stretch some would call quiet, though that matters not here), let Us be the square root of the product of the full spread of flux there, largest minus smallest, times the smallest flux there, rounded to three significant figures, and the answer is 15.7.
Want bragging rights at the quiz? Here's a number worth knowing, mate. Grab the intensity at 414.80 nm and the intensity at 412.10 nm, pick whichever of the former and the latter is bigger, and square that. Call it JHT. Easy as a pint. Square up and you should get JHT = 983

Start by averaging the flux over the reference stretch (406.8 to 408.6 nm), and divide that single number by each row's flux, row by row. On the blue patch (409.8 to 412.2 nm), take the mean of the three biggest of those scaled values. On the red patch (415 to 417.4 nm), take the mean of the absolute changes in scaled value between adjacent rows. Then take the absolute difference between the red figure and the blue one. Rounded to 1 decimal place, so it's 0.9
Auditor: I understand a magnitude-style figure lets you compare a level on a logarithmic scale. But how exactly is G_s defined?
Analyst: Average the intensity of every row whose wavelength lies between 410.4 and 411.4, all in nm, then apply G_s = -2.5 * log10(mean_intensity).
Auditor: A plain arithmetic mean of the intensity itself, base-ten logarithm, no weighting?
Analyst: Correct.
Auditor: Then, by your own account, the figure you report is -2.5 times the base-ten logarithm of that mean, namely -3.69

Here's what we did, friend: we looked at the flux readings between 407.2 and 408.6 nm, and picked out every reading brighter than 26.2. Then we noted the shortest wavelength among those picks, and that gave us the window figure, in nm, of 408.20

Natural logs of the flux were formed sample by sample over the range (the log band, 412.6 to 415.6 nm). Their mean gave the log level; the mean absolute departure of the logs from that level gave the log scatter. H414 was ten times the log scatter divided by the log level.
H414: 0.44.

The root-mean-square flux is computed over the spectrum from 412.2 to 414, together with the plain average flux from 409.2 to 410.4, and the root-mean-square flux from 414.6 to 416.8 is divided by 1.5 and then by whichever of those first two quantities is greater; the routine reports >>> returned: 0.686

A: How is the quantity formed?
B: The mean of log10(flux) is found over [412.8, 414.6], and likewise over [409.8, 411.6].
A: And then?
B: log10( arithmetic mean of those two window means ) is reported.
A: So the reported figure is 0.160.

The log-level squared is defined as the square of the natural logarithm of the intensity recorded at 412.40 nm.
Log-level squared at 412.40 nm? 13.0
